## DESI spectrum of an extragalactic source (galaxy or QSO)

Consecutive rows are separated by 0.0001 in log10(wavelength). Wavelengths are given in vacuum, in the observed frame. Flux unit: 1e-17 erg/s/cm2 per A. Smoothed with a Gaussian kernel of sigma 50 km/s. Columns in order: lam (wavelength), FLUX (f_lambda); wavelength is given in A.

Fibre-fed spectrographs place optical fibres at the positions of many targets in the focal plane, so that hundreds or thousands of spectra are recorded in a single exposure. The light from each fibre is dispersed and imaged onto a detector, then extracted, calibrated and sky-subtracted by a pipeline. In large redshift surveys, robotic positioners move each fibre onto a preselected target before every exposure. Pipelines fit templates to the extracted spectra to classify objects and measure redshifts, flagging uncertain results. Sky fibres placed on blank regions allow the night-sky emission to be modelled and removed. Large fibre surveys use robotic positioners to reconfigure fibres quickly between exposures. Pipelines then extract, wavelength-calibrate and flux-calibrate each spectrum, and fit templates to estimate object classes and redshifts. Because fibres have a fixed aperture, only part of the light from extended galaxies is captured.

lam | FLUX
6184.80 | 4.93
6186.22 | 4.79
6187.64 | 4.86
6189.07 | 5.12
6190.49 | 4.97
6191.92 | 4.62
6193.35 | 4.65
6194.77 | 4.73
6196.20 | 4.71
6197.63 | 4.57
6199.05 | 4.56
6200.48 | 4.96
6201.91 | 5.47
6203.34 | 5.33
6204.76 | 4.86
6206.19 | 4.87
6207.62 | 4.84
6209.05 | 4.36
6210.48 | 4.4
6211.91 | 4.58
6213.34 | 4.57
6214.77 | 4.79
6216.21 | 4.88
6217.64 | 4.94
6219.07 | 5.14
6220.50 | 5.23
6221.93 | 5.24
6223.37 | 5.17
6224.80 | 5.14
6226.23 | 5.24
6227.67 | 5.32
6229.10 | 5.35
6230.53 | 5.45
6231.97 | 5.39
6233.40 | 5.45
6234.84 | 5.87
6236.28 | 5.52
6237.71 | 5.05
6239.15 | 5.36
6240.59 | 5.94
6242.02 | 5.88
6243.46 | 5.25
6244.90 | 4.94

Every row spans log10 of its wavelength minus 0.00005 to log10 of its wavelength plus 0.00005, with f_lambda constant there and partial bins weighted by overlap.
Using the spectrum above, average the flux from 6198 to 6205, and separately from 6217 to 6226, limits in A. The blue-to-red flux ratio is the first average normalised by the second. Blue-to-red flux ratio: 0.98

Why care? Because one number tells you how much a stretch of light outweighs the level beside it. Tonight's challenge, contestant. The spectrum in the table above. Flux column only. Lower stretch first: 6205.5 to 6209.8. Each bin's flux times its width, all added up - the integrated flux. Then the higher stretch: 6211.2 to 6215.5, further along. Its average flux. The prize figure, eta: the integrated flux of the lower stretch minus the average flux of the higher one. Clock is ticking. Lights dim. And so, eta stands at 15.5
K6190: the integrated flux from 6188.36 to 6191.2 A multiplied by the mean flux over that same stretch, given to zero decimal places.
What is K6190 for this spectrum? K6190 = 73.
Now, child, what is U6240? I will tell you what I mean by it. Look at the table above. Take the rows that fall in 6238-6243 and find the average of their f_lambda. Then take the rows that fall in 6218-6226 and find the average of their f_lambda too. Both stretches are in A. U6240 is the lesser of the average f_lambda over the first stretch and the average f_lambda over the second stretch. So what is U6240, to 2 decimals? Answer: 5.18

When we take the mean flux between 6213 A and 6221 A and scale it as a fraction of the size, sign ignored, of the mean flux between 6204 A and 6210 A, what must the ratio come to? 1.04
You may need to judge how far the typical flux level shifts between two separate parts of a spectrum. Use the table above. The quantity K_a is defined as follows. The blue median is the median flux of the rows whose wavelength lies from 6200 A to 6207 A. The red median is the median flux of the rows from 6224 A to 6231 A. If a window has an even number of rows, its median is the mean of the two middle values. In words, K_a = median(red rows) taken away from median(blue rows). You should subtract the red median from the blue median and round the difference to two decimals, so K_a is -0.36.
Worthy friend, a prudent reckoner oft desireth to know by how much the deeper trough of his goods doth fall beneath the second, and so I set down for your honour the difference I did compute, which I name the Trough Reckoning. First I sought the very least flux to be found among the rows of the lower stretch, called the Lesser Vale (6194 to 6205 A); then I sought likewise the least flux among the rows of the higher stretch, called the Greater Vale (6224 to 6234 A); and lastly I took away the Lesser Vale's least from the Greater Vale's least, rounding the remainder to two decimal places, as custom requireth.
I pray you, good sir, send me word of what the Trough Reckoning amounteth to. 0.58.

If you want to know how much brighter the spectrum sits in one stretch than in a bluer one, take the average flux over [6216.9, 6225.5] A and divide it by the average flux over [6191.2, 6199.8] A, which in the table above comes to 1.11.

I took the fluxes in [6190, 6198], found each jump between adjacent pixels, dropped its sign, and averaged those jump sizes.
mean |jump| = 0.12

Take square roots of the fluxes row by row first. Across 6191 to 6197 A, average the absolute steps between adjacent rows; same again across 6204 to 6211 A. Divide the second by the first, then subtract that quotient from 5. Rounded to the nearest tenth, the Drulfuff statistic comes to 1.7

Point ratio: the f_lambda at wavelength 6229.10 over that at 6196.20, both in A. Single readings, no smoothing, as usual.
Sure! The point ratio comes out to 1.14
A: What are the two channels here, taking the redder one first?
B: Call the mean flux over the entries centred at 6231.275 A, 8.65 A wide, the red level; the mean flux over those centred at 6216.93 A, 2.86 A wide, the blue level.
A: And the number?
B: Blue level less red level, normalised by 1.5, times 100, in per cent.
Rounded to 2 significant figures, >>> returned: -37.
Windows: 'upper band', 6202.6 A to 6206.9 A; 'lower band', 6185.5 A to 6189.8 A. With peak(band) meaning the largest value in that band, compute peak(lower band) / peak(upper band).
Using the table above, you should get 0.96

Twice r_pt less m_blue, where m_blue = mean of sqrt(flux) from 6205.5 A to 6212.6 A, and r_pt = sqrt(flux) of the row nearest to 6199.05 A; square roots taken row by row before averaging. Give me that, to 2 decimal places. 2.12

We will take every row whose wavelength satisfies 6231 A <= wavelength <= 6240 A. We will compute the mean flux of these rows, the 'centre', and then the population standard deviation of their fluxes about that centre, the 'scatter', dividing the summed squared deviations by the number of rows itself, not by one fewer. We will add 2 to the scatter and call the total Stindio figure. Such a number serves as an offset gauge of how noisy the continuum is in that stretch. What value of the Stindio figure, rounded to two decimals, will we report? 2.24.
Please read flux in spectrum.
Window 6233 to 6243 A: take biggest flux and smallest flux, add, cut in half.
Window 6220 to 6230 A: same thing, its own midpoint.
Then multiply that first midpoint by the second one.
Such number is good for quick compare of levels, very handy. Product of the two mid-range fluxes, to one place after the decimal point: 28.8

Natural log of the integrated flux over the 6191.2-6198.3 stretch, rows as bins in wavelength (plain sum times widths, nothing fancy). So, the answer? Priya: 3.50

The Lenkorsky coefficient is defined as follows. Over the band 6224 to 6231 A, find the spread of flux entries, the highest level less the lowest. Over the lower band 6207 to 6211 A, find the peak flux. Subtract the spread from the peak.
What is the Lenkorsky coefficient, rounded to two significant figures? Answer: 4.5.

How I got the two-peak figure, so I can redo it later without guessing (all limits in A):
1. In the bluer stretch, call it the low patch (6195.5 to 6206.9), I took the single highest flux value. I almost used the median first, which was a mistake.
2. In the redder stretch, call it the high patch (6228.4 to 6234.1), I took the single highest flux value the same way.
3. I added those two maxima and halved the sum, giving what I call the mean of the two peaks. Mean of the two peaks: 5.5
